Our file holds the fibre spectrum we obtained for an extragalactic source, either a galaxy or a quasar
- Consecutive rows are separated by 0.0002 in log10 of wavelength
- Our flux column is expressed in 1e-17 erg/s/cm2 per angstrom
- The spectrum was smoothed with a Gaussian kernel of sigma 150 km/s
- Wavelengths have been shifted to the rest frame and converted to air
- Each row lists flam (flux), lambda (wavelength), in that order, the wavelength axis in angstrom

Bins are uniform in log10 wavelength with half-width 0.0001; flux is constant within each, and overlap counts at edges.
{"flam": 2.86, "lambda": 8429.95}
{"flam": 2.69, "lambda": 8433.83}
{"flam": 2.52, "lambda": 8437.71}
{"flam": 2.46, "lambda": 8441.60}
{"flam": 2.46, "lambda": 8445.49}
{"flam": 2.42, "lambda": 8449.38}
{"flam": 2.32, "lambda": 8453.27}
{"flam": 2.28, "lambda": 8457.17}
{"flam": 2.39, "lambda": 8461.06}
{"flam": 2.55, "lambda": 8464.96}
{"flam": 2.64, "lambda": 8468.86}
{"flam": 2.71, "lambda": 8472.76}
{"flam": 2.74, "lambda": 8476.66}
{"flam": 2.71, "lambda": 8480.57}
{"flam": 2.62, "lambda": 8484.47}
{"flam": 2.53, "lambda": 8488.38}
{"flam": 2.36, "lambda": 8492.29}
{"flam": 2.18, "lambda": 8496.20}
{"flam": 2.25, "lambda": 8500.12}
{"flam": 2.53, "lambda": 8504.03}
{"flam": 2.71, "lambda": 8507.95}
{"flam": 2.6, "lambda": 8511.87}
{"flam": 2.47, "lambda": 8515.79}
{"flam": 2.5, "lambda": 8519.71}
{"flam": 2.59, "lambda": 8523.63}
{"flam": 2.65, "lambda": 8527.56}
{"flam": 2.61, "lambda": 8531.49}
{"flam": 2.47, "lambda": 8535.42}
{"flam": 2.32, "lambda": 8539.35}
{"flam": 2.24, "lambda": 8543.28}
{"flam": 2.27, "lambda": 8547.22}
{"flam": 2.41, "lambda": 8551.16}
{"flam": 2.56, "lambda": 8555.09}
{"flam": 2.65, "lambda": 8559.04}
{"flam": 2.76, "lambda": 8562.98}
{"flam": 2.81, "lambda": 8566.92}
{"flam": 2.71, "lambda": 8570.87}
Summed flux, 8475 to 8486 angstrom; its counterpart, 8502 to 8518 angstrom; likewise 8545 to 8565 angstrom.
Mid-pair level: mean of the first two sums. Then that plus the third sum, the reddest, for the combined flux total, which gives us 21.8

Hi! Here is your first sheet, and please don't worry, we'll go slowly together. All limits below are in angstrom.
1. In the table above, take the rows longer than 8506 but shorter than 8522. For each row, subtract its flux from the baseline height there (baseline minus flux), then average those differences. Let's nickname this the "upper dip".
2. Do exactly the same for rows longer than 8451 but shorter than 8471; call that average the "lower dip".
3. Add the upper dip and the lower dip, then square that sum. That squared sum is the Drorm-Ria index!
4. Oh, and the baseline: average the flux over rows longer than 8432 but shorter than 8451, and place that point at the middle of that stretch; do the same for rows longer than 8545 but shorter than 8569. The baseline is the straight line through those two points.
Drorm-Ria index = 0.00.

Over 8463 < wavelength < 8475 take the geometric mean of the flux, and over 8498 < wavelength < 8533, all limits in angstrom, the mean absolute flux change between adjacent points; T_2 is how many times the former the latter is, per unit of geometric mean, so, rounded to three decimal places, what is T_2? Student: 0.044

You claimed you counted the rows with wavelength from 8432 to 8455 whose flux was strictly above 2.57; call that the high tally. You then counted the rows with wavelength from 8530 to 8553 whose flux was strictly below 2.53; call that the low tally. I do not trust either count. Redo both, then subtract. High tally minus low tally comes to -4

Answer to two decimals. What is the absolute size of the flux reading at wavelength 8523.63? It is 2.59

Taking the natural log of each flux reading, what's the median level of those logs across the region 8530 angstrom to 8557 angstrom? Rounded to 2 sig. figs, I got 0.88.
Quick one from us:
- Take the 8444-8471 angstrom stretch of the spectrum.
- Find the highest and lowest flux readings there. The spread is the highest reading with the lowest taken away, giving 0.36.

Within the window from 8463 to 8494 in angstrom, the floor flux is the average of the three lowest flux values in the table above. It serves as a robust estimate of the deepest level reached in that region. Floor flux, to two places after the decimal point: 2.48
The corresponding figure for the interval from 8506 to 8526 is 2.52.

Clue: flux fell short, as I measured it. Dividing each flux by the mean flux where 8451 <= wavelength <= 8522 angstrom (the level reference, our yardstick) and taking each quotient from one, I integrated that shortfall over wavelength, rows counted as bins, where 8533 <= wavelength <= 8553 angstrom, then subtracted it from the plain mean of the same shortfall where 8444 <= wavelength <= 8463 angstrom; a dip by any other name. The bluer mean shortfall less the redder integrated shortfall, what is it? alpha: -1.2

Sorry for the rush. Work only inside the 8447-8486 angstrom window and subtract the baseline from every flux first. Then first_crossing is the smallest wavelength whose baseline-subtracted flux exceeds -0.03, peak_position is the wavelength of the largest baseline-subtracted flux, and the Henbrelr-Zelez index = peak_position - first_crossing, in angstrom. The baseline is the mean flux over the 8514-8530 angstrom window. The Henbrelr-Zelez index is 11.7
